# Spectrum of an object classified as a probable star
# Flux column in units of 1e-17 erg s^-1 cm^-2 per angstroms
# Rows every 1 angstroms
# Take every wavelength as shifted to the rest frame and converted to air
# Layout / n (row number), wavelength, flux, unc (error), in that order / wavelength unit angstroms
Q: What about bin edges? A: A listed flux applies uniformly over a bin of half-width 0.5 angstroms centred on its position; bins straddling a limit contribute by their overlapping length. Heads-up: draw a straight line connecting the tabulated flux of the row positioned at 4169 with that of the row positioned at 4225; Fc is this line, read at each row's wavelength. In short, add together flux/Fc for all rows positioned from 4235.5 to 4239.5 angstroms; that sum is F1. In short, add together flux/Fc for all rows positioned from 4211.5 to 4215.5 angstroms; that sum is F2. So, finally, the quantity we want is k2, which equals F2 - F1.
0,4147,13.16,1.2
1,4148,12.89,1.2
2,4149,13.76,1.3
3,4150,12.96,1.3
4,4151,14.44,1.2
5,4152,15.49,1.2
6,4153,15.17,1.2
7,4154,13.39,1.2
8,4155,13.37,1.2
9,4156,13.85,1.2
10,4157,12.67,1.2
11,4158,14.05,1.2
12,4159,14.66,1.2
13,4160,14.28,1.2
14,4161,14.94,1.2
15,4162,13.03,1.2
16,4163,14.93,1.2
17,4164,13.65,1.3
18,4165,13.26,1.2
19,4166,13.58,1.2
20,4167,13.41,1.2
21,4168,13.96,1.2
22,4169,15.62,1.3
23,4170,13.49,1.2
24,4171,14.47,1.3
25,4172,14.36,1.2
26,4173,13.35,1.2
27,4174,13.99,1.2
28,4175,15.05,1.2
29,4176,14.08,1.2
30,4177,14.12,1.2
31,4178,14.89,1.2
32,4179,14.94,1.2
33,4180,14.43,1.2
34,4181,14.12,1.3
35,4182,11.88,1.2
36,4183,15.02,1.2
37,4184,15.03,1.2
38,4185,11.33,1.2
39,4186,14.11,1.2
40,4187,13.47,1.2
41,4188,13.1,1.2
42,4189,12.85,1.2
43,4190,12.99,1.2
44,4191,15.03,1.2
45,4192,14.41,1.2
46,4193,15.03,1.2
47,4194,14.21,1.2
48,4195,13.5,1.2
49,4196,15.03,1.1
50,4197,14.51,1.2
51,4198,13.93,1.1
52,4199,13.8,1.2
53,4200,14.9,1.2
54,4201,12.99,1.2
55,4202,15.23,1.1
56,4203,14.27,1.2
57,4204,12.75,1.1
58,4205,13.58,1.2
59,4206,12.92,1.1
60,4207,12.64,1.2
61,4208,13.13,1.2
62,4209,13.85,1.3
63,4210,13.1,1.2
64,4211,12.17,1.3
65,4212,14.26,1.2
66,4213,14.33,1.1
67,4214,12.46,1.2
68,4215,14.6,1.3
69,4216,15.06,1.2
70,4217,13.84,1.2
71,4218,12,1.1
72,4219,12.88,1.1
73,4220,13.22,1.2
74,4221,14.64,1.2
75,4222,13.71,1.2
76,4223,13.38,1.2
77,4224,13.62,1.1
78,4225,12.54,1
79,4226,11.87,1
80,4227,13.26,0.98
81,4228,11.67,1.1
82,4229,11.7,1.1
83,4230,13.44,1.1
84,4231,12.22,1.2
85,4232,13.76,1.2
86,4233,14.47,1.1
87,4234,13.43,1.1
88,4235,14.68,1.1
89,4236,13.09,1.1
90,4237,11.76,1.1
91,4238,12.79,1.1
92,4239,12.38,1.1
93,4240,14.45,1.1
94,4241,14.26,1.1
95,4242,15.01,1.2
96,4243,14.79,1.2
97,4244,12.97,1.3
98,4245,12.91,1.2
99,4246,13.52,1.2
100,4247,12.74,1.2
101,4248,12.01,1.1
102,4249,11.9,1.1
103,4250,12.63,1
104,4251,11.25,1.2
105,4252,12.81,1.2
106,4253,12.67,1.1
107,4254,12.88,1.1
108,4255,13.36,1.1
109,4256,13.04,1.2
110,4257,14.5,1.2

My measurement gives 0.0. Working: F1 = 4.22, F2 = 4.22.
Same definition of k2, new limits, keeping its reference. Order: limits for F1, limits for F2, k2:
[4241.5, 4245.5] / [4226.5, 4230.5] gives -0.8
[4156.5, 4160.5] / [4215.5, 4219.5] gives 0.7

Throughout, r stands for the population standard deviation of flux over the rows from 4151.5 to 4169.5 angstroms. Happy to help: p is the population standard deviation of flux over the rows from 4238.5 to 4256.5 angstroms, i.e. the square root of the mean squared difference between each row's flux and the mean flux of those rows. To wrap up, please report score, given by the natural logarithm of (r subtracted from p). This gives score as -2.1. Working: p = 0.98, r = 0.85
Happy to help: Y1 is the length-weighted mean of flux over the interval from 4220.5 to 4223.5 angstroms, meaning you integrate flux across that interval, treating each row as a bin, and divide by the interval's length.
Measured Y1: 13.9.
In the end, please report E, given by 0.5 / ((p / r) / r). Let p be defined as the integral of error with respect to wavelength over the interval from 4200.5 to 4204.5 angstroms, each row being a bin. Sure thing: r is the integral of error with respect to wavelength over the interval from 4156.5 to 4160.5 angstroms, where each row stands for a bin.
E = 2.5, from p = 4.600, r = 4.8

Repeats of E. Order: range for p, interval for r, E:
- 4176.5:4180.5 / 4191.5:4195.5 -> 2.4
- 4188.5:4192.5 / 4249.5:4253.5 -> 2.1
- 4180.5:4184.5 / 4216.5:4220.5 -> 2.2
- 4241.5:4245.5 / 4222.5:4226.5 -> 1.9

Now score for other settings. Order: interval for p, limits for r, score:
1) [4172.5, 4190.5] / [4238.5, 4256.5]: -2.6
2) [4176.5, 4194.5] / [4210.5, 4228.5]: -2.5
